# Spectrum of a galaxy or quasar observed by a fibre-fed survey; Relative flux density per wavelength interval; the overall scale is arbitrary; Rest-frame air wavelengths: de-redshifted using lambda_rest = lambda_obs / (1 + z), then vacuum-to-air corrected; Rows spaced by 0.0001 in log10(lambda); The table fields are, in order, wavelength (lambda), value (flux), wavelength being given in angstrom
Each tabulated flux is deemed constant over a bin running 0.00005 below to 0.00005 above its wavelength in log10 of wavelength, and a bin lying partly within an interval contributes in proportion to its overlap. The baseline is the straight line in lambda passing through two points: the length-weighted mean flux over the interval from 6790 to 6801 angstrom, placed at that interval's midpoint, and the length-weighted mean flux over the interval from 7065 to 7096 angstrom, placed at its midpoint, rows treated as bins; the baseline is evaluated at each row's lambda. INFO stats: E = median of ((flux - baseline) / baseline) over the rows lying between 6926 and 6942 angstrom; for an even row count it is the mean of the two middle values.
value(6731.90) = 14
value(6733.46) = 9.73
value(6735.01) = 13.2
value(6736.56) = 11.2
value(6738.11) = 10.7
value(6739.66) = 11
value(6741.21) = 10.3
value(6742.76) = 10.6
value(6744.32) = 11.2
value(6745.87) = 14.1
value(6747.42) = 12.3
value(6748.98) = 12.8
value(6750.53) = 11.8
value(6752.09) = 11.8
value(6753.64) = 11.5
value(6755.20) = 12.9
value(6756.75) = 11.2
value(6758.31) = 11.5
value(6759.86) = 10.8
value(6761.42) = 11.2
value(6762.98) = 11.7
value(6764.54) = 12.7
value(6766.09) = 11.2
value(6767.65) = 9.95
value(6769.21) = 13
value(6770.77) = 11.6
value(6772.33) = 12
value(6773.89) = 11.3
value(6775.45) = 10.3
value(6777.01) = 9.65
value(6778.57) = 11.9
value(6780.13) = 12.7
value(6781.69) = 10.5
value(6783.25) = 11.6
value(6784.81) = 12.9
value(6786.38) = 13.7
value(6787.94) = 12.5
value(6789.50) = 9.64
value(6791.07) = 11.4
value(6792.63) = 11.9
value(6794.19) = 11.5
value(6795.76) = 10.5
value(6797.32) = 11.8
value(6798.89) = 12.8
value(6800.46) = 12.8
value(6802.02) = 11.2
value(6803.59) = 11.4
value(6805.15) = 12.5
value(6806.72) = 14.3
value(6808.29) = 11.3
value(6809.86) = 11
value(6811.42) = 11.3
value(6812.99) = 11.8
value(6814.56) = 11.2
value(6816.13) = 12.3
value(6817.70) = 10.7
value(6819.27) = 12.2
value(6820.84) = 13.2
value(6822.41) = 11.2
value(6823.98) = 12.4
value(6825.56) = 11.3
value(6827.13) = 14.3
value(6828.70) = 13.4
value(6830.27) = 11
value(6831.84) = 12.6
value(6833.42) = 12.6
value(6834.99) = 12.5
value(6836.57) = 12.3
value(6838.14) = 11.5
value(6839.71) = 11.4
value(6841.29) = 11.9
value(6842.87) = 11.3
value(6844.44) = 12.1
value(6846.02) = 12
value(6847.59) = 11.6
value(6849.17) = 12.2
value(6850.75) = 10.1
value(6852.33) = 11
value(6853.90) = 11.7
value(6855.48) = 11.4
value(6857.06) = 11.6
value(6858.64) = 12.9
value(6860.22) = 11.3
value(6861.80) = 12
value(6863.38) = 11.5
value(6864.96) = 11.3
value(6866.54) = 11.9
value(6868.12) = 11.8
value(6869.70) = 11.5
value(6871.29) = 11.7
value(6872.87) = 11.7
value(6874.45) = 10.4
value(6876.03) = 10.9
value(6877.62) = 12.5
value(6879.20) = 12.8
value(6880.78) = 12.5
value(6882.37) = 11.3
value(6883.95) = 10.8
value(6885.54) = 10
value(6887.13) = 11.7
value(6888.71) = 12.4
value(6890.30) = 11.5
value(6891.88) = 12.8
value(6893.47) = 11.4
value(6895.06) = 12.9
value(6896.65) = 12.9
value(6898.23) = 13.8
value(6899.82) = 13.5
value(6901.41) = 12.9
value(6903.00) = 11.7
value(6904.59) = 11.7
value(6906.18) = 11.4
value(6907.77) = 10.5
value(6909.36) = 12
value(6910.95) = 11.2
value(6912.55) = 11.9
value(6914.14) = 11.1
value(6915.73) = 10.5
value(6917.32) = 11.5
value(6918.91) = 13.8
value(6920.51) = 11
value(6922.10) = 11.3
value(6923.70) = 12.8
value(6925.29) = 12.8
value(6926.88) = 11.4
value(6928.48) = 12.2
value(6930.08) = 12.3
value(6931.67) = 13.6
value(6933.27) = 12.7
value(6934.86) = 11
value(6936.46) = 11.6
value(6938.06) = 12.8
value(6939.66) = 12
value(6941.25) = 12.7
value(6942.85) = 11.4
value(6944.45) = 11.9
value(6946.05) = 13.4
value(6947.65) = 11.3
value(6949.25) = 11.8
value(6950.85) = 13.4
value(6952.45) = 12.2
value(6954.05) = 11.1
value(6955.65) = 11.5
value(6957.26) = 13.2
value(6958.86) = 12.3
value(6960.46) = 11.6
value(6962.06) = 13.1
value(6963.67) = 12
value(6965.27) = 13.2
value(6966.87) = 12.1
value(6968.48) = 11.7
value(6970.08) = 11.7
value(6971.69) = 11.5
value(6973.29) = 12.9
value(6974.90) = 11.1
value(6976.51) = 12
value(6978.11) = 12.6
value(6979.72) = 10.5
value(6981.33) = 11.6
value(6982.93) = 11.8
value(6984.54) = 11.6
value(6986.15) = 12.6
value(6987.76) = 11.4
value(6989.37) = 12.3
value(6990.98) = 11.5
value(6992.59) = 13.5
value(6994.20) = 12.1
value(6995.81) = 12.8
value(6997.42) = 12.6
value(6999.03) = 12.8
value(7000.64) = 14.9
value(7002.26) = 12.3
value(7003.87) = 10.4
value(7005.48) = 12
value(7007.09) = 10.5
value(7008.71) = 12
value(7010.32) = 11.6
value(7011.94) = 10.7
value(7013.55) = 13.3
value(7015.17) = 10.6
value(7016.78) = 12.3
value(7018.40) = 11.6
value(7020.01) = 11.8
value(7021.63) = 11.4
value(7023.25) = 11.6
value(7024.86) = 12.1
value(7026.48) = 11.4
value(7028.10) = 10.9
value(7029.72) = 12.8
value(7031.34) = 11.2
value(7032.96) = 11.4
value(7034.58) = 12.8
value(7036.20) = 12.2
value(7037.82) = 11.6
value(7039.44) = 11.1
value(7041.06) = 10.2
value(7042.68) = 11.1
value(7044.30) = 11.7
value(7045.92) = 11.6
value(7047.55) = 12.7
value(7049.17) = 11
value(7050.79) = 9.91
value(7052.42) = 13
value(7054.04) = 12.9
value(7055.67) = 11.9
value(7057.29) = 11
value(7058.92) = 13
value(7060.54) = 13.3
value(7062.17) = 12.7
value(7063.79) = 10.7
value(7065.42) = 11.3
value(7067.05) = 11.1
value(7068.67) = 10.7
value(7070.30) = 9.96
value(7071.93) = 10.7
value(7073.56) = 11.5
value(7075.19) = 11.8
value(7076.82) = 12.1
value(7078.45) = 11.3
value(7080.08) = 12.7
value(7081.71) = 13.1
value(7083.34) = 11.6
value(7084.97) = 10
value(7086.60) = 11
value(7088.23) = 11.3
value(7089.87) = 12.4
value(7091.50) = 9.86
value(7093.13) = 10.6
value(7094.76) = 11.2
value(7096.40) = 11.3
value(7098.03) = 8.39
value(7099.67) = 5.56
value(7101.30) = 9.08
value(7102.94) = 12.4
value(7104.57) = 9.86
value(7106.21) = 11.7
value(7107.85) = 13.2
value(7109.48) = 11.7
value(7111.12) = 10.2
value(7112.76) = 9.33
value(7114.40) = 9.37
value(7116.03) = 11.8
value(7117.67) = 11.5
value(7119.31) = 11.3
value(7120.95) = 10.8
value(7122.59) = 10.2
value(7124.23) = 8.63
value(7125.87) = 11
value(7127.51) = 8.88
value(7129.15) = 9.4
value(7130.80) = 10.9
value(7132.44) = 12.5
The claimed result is 0.064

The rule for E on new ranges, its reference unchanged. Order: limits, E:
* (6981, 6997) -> 0.046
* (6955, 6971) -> 0.052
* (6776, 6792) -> 0.000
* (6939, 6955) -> 0.040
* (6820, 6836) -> 0.076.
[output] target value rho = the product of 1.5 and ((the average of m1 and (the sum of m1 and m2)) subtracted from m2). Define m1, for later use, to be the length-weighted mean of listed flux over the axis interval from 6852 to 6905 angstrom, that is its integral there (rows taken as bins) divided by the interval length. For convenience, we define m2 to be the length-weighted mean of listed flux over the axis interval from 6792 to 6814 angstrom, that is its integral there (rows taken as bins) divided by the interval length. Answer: -8.93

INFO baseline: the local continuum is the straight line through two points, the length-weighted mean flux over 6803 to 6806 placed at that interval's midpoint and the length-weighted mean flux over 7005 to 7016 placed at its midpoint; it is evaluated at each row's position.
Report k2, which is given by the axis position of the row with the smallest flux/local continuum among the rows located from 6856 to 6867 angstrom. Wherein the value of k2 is 6860.22 angstrom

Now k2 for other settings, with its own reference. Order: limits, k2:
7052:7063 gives 7057.29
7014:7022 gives 7015.17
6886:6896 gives 6893.47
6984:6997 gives 6987.76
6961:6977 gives 6974.90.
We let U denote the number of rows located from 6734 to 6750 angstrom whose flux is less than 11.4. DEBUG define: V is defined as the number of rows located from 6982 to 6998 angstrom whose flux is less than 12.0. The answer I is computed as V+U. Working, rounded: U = 6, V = 4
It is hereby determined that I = 10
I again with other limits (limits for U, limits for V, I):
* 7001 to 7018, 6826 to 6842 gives 8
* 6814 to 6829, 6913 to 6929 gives 10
